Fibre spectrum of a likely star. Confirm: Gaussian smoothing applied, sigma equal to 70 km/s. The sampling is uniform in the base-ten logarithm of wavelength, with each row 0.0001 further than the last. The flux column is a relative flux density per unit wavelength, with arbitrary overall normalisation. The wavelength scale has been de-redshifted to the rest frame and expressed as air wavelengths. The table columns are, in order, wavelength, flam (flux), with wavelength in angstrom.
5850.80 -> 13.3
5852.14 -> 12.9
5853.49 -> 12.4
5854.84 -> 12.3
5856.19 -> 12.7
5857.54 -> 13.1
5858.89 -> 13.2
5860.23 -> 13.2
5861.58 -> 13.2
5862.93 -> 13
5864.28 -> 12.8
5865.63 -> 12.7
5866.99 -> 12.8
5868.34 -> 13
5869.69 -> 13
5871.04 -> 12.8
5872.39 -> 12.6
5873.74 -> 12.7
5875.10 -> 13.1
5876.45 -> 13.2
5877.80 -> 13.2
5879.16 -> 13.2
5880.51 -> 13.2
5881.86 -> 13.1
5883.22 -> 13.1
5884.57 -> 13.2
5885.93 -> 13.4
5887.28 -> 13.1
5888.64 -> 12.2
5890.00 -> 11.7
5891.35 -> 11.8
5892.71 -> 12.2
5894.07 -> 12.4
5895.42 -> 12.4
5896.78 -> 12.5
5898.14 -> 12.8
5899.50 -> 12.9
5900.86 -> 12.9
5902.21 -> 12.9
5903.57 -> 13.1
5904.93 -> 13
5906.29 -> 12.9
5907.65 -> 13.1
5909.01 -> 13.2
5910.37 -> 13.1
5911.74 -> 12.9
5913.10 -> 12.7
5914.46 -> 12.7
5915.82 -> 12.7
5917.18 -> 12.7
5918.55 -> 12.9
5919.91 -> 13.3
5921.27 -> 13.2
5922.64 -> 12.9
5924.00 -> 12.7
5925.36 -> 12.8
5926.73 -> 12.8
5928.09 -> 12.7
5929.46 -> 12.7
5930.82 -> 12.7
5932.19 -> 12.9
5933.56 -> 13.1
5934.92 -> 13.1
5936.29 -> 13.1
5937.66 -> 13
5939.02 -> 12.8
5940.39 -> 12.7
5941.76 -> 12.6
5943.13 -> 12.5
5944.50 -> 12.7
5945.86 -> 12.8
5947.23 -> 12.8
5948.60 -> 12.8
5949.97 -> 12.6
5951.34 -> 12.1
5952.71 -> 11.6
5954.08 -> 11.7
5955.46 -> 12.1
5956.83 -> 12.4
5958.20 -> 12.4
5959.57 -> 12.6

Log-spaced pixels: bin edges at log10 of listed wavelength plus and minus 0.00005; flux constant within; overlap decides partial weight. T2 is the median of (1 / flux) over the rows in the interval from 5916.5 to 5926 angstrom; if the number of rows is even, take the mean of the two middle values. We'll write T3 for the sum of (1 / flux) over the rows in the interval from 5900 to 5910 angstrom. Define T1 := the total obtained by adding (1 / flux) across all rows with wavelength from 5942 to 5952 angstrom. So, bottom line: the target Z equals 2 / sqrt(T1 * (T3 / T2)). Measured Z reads 1.02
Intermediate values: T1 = 0.555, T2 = 0.0775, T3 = 0.5379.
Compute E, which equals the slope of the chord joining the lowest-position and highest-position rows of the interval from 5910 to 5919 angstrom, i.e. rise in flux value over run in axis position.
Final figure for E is -0.02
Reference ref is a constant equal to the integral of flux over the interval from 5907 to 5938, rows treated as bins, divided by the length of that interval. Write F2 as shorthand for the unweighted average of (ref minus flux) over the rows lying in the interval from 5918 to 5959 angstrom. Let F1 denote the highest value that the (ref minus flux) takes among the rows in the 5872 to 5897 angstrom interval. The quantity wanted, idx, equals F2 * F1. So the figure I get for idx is 0.27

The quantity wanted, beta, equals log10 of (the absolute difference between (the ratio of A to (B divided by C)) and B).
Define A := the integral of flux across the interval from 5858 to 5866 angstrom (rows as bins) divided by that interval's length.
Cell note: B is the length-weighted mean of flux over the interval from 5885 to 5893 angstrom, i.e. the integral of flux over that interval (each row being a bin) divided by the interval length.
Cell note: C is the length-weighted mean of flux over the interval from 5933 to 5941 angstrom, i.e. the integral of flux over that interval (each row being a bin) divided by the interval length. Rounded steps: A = 13.0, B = 12.4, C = 13.0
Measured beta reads 0.08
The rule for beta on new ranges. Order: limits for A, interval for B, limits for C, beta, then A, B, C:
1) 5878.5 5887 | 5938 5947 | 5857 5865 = -0.05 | 13.2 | 12.7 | 13.1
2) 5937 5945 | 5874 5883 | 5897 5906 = -0.20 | 12.7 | 13.1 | 12.9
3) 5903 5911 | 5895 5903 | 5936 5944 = -0.48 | 13.1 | 12.7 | 12.8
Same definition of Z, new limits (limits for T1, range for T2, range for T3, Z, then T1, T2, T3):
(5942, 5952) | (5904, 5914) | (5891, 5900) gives 0.99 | 0.555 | 0.0769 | 0.5636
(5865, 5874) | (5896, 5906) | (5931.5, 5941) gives 1.02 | 0.547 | 0.0775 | 0.5403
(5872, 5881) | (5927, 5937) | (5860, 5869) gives 1.03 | 0.537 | 0.0775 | 0.5404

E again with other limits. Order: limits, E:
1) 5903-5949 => -0.01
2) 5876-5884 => -0.01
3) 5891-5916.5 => 0.04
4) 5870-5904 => 0.01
